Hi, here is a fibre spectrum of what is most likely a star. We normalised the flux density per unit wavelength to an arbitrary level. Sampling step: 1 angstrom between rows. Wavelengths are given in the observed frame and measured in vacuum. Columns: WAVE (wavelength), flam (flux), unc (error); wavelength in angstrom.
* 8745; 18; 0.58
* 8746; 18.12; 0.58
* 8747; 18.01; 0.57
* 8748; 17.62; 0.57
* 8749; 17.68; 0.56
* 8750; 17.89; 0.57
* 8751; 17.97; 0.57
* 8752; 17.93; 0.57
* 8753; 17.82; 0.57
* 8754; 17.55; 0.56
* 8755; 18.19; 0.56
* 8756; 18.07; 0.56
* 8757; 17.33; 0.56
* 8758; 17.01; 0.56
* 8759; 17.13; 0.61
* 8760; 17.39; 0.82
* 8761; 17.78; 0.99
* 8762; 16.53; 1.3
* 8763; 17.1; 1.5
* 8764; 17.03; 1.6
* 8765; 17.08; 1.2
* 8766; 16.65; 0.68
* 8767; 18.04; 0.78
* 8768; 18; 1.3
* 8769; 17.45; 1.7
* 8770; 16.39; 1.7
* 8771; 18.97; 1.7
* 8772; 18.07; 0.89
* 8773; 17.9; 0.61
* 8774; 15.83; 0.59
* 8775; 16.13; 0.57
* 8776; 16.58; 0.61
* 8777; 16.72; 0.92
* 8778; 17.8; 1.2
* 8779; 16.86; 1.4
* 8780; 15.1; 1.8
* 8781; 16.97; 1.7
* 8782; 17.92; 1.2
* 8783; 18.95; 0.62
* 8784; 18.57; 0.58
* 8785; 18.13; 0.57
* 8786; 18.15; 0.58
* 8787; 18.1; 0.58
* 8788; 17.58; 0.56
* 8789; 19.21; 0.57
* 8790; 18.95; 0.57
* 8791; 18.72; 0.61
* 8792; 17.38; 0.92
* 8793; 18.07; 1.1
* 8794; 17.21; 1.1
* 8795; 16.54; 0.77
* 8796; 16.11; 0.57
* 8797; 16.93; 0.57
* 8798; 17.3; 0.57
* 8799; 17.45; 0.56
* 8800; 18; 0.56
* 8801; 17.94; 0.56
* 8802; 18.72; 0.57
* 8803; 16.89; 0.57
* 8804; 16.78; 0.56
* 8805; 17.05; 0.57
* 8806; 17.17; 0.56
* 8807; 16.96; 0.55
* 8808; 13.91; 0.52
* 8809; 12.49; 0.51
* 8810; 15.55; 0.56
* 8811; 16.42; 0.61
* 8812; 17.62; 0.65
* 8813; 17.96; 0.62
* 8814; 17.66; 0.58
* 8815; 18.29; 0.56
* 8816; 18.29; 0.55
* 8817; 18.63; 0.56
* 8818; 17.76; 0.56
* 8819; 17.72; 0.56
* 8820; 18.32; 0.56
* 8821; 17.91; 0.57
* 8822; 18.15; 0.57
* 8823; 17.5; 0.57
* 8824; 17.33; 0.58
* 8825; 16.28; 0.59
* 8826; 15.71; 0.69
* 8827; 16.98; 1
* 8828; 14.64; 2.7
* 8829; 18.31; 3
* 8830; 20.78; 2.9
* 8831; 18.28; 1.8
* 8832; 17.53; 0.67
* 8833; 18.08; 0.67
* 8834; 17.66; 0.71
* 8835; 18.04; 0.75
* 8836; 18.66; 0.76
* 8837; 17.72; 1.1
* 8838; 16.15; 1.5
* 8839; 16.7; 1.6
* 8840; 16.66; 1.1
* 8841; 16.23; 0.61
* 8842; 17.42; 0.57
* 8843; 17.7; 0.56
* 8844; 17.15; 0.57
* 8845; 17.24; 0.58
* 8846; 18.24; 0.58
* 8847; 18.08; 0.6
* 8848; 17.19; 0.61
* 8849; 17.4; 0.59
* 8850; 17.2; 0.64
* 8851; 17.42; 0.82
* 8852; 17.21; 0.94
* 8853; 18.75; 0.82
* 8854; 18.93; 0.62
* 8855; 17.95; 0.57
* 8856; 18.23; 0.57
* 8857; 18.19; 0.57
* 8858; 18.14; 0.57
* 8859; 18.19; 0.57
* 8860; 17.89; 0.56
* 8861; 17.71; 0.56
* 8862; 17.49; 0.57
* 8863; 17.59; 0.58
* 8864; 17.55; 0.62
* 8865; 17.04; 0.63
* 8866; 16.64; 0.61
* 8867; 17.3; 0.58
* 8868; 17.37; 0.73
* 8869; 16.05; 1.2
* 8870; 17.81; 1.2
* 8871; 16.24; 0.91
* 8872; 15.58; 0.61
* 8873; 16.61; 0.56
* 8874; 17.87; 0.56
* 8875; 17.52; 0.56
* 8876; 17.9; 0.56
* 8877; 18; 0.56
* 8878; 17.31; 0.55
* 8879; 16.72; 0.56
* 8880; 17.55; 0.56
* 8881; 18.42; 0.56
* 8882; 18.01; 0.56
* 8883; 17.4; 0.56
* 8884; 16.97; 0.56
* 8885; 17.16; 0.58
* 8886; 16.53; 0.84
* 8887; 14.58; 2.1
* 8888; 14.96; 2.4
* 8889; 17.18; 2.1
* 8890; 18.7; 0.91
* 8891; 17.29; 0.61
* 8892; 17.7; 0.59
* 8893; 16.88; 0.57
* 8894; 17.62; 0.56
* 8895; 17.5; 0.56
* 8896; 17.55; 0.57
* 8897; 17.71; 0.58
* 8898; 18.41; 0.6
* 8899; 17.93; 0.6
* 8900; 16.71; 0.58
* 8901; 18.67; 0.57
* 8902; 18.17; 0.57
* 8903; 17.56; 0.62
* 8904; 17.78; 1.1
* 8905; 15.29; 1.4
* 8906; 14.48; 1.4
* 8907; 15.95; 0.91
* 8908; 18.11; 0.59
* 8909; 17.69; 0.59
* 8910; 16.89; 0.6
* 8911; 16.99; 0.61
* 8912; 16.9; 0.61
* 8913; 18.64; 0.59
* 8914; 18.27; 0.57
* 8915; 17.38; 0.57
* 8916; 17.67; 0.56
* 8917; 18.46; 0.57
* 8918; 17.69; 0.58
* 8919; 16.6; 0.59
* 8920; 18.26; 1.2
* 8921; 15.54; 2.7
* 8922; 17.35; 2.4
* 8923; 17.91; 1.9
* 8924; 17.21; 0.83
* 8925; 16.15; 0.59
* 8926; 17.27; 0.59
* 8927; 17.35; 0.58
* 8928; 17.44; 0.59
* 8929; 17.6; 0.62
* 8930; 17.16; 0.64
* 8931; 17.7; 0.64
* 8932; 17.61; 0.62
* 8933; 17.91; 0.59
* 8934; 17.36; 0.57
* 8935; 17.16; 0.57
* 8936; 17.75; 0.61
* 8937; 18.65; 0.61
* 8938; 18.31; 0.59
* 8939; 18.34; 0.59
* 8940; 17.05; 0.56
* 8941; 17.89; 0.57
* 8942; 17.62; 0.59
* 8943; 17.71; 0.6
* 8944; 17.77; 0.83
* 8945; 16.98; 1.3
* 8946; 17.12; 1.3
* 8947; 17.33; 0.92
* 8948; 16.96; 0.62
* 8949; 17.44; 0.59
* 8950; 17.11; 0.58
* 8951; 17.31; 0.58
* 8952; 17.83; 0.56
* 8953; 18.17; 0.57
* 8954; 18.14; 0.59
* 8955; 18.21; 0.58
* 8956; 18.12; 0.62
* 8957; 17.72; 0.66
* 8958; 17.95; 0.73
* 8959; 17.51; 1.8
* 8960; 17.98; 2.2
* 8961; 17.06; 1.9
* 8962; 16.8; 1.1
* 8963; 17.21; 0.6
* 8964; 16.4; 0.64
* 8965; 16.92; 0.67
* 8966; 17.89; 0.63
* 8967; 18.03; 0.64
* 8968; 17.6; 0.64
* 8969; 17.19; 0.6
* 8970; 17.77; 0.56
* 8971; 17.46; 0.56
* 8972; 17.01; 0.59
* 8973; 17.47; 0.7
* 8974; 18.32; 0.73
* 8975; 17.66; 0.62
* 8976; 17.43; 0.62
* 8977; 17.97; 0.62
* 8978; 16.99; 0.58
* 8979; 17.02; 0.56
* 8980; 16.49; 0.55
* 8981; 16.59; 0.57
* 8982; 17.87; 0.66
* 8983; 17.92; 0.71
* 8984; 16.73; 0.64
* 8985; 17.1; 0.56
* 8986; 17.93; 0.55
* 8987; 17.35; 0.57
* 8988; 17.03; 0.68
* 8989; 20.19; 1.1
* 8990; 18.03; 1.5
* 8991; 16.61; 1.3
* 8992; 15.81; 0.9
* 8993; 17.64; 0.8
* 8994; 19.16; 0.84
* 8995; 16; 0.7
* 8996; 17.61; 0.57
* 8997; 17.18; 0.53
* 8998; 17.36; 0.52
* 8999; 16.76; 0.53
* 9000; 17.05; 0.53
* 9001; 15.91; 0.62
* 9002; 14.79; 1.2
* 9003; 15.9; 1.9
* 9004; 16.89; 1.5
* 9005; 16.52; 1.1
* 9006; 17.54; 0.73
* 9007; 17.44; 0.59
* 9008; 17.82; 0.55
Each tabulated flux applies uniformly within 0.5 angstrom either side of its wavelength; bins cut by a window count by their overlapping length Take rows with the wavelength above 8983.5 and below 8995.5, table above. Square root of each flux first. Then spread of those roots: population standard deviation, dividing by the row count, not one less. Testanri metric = 0.142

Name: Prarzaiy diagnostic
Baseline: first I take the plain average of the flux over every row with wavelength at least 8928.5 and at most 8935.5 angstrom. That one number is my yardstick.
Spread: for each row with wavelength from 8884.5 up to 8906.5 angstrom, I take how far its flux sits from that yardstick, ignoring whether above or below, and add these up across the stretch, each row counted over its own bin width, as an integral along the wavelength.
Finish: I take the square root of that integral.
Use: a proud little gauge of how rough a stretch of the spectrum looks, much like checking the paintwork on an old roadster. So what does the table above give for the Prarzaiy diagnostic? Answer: 4.4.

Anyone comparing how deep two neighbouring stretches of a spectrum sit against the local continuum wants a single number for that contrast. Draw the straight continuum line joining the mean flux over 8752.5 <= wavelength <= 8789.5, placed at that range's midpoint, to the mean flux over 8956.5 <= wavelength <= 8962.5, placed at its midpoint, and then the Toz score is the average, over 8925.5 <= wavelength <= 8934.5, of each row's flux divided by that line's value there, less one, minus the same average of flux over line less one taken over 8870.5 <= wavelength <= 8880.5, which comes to 0.02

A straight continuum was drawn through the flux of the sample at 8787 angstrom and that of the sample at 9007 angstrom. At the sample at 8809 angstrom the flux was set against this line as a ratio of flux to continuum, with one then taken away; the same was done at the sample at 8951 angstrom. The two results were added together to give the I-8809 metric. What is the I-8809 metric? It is -0.324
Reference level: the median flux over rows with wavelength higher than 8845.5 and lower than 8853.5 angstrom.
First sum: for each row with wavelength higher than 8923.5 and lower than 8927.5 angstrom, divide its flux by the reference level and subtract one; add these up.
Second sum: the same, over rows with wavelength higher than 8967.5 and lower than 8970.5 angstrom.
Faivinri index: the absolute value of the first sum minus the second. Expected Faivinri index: 0.11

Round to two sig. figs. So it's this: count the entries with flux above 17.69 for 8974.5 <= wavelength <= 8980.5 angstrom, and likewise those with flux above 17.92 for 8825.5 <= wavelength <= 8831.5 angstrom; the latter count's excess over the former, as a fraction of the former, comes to 2.0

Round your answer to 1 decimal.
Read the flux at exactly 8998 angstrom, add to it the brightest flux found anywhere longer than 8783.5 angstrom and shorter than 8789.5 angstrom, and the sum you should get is 36.6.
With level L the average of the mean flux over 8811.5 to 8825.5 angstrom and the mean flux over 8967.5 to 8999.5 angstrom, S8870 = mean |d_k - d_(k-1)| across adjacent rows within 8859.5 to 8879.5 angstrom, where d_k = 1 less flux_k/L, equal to 0.036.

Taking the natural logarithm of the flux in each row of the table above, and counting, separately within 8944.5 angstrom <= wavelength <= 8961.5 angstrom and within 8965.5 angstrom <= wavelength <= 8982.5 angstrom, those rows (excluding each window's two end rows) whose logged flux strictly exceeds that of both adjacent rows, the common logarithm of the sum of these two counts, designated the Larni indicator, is 1.04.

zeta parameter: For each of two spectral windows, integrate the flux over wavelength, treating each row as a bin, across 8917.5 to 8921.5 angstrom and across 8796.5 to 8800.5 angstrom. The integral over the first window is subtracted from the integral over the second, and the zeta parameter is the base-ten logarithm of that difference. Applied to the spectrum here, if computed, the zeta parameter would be 0.20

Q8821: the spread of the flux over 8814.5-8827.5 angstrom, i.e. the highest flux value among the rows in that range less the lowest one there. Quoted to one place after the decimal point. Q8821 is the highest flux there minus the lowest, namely 2.9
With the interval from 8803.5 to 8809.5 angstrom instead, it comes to 4.7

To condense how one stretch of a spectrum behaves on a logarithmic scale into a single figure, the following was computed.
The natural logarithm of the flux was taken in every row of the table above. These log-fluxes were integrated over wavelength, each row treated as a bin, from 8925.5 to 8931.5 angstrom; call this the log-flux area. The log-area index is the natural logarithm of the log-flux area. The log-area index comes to 2.84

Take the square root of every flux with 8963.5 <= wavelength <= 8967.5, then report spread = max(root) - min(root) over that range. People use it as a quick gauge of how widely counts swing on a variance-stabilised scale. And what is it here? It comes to 0.20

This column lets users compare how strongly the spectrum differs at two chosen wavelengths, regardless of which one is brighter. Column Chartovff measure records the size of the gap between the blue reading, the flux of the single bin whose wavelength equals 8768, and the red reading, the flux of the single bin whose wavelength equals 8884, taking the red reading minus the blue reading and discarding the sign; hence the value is 1.0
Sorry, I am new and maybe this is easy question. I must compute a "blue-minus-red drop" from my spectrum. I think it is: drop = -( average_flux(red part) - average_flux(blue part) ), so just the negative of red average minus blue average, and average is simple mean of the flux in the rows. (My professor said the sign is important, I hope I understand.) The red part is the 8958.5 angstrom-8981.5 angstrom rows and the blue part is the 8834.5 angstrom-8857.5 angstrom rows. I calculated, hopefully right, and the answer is 0.2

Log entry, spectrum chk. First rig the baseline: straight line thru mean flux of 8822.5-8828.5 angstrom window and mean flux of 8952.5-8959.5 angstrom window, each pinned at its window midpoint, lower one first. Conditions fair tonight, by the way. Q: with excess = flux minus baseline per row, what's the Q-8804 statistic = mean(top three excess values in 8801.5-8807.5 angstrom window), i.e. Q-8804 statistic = 1.5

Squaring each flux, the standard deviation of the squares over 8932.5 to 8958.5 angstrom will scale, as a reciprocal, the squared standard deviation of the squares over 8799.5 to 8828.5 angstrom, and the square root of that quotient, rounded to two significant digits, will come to 11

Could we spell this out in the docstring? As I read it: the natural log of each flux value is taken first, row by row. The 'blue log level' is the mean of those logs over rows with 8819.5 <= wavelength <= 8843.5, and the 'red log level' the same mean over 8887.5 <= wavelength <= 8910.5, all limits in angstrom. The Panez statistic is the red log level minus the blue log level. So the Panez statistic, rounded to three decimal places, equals -0.011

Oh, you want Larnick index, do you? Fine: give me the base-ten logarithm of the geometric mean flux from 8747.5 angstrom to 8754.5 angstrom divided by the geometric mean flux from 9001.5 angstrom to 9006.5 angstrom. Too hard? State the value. 0.038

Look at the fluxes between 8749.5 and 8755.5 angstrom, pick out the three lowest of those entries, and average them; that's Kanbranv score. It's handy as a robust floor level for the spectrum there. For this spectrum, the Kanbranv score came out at 17.8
